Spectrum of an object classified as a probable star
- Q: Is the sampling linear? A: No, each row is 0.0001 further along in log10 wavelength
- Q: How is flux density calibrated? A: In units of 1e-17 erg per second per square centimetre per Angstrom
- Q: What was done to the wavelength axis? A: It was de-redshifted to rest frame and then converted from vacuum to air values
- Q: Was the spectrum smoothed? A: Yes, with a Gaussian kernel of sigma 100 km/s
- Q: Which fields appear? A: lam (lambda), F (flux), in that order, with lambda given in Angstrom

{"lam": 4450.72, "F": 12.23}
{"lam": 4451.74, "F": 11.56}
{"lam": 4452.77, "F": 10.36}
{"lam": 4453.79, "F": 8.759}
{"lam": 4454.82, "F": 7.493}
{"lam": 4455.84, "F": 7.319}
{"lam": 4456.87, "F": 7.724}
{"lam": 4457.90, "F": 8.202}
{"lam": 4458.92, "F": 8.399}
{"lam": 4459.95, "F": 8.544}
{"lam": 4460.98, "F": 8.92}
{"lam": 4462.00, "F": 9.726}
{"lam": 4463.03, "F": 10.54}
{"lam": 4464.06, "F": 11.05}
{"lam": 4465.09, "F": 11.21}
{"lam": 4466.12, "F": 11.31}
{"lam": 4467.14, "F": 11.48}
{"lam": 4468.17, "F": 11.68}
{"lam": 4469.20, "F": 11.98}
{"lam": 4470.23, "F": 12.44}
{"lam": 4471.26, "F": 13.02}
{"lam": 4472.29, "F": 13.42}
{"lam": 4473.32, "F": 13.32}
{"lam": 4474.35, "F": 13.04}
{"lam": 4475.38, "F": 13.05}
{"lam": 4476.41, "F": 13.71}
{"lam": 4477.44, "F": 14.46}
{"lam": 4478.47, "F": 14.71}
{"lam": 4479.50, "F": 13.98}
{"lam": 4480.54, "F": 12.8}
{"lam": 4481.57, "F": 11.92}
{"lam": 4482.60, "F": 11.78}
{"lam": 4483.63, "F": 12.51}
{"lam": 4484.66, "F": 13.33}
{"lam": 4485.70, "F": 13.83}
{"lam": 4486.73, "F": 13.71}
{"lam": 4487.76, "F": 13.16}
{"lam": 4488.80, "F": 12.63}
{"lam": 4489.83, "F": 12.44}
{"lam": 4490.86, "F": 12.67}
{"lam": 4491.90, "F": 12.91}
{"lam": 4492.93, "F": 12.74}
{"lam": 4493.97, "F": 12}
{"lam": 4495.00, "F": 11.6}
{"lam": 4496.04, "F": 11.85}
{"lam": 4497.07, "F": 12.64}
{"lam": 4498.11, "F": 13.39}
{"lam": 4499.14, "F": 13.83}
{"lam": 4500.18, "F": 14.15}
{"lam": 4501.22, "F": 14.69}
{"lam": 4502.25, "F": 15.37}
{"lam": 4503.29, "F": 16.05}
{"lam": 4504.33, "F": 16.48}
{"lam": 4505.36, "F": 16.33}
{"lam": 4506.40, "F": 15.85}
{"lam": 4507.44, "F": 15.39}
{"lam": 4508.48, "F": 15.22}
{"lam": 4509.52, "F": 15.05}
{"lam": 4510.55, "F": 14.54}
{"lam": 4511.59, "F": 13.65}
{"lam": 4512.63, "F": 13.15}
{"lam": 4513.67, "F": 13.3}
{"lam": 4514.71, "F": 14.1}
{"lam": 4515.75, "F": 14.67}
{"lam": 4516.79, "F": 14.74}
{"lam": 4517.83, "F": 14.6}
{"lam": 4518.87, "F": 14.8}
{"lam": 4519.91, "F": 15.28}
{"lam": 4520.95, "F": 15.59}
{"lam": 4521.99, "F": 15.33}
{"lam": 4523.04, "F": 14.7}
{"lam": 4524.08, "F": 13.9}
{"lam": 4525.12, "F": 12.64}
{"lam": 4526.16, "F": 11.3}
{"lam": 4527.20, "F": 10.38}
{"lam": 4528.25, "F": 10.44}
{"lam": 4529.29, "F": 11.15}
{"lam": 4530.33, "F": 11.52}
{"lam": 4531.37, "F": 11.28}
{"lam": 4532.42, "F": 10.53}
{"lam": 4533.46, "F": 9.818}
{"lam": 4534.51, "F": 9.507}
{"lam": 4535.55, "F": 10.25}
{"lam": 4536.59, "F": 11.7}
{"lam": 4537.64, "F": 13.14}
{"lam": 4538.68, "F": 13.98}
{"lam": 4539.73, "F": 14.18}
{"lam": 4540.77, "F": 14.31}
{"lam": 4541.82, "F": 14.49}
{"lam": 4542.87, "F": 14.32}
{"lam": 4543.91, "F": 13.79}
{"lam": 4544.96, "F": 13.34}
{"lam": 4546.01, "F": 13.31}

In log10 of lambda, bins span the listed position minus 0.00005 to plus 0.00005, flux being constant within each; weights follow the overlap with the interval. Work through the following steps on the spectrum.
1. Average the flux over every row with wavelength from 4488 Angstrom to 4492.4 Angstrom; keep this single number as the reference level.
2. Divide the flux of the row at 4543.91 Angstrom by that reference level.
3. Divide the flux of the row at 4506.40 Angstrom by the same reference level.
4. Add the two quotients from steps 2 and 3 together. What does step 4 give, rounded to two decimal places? 2.34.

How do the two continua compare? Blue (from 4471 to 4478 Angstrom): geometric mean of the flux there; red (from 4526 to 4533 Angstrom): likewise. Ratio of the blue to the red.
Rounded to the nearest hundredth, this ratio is 1.23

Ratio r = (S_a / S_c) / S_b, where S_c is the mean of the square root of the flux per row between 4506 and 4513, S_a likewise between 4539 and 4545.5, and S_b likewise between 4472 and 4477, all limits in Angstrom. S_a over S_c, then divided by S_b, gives 0.27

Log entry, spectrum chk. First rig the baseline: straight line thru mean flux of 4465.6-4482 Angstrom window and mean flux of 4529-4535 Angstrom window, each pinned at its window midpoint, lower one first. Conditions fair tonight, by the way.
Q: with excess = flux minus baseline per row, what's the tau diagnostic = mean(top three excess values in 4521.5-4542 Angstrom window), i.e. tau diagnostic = 4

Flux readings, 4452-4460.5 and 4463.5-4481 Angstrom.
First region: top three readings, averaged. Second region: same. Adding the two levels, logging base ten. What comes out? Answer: 1.37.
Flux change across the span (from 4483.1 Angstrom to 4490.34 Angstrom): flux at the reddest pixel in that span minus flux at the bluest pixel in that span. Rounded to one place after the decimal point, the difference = -0.1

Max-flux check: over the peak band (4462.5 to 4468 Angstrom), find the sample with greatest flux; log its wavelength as 4467.14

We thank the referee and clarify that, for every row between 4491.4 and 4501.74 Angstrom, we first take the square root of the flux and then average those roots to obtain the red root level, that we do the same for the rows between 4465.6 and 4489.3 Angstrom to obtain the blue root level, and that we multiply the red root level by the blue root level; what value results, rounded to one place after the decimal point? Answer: 12.9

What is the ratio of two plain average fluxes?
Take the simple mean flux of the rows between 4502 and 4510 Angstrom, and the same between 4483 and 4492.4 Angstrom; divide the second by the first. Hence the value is 0.83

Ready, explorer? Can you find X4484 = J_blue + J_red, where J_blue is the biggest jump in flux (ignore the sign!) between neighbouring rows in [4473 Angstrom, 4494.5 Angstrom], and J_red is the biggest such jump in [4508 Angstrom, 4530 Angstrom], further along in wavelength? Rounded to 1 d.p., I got 2.5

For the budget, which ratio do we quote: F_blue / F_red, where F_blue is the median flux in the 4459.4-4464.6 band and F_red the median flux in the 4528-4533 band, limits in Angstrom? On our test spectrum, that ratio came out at 0.87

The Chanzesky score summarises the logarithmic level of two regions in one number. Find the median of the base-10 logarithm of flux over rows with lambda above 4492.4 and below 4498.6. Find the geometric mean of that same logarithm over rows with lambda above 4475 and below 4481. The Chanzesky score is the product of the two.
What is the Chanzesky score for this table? 1.24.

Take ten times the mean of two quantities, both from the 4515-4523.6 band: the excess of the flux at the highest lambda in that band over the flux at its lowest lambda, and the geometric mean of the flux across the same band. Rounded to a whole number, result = 75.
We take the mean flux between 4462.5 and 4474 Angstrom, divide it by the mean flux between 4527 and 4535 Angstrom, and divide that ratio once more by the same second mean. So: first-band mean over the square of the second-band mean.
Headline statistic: 0.11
